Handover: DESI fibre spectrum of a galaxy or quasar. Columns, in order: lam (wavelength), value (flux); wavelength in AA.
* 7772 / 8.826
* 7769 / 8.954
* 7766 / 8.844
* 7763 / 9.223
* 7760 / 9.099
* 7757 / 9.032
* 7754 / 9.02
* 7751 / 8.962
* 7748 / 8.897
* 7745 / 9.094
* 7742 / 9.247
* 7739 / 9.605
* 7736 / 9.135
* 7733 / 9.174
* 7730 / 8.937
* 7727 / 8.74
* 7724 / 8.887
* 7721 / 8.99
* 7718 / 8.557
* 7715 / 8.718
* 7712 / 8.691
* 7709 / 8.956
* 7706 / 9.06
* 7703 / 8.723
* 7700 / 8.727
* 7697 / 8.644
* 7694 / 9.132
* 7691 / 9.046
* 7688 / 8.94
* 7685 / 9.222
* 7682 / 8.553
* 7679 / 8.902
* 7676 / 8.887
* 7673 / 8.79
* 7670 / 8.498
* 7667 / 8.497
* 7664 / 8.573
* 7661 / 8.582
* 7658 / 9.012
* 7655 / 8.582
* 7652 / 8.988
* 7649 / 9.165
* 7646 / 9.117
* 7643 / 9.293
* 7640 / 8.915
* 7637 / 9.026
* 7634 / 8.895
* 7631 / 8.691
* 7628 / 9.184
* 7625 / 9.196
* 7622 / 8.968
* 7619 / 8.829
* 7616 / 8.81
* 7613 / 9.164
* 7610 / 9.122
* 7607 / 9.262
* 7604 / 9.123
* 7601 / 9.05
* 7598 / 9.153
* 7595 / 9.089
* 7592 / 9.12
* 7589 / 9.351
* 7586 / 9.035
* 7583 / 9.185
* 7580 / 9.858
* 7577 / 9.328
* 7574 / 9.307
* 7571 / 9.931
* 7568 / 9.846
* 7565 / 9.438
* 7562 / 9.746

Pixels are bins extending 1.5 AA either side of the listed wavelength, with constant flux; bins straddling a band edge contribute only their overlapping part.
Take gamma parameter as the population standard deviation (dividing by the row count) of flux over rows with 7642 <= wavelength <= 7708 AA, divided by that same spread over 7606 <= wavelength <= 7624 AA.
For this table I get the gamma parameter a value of 1.5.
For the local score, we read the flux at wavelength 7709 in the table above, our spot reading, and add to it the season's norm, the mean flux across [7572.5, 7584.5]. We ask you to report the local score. 18.4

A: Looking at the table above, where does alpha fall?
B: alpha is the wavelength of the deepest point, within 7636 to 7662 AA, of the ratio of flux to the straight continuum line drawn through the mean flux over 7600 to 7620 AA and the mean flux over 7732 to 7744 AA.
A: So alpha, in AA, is 7661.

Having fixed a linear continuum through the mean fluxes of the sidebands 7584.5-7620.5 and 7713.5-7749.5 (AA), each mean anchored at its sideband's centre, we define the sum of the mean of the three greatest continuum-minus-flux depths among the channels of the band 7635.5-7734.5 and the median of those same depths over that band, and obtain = 0.7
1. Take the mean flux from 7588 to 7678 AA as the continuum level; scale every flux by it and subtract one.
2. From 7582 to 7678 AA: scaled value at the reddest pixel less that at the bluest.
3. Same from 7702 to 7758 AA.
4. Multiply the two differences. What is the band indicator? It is -0.0011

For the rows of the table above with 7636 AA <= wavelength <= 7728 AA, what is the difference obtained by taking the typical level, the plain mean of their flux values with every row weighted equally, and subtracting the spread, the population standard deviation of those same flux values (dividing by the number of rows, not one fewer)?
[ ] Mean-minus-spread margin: 8.63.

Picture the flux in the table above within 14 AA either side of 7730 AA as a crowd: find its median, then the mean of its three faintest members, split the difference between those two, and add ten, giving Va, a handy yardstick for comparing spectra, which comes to 18.86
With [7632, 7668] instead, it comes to 18.75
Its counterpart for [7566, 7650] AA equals 18.96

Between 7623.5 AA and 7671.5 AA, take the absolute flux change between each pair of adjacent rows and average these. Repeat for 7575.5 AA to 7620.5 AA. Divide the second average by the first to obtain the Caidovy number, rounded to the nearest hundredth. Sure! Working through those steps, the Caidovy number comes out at 1.00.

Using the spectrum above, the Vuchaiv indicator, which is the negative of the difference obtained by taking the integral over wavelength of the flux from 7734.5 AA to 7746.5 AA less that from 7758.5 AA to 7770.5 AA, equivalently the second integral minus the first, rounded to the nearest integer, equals -3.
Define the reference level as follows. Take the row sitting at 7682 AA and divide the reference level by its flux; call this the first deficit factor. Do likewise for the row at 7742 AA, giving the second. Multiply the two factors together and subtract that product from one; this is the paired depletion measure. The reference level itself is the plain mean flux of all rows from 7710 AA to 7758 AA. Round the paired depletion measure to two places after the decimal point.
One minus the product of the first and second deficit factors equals -0.02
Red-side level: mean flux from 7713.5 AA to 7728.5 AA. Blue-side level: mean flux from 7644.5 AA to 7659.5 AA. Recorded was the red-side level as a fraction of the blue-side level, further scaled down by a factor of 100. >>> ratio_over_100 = 0.0098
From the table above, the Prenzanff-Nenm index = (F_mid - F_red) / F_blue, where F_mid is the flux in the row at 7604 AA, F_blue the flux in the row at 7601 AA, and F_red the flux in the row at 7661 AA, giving 0.06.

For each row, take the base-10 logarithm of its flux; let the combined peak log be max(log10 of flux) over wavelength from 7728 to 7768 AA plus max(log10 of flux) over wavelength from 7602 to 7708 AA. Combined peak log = 1.95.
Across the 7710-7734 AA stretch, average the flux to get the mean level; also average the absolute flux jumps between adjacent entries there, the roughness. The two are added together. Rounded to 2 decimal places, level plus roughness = 9.02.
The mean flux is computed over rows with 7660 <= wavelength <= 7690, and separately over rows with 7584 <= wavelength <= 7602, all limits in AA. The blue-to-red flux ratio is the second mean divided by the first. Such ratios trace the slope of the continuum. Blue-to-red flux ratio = 1.04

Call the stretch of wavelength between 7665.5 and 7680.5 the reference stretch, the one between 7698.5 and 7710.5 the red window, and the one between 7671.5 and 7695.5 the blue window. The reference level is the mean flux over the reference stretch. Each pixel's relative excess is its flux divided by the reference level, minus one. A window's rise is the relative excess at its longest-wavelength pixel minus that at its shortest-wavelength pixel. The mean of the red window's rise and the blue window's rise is 0.033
